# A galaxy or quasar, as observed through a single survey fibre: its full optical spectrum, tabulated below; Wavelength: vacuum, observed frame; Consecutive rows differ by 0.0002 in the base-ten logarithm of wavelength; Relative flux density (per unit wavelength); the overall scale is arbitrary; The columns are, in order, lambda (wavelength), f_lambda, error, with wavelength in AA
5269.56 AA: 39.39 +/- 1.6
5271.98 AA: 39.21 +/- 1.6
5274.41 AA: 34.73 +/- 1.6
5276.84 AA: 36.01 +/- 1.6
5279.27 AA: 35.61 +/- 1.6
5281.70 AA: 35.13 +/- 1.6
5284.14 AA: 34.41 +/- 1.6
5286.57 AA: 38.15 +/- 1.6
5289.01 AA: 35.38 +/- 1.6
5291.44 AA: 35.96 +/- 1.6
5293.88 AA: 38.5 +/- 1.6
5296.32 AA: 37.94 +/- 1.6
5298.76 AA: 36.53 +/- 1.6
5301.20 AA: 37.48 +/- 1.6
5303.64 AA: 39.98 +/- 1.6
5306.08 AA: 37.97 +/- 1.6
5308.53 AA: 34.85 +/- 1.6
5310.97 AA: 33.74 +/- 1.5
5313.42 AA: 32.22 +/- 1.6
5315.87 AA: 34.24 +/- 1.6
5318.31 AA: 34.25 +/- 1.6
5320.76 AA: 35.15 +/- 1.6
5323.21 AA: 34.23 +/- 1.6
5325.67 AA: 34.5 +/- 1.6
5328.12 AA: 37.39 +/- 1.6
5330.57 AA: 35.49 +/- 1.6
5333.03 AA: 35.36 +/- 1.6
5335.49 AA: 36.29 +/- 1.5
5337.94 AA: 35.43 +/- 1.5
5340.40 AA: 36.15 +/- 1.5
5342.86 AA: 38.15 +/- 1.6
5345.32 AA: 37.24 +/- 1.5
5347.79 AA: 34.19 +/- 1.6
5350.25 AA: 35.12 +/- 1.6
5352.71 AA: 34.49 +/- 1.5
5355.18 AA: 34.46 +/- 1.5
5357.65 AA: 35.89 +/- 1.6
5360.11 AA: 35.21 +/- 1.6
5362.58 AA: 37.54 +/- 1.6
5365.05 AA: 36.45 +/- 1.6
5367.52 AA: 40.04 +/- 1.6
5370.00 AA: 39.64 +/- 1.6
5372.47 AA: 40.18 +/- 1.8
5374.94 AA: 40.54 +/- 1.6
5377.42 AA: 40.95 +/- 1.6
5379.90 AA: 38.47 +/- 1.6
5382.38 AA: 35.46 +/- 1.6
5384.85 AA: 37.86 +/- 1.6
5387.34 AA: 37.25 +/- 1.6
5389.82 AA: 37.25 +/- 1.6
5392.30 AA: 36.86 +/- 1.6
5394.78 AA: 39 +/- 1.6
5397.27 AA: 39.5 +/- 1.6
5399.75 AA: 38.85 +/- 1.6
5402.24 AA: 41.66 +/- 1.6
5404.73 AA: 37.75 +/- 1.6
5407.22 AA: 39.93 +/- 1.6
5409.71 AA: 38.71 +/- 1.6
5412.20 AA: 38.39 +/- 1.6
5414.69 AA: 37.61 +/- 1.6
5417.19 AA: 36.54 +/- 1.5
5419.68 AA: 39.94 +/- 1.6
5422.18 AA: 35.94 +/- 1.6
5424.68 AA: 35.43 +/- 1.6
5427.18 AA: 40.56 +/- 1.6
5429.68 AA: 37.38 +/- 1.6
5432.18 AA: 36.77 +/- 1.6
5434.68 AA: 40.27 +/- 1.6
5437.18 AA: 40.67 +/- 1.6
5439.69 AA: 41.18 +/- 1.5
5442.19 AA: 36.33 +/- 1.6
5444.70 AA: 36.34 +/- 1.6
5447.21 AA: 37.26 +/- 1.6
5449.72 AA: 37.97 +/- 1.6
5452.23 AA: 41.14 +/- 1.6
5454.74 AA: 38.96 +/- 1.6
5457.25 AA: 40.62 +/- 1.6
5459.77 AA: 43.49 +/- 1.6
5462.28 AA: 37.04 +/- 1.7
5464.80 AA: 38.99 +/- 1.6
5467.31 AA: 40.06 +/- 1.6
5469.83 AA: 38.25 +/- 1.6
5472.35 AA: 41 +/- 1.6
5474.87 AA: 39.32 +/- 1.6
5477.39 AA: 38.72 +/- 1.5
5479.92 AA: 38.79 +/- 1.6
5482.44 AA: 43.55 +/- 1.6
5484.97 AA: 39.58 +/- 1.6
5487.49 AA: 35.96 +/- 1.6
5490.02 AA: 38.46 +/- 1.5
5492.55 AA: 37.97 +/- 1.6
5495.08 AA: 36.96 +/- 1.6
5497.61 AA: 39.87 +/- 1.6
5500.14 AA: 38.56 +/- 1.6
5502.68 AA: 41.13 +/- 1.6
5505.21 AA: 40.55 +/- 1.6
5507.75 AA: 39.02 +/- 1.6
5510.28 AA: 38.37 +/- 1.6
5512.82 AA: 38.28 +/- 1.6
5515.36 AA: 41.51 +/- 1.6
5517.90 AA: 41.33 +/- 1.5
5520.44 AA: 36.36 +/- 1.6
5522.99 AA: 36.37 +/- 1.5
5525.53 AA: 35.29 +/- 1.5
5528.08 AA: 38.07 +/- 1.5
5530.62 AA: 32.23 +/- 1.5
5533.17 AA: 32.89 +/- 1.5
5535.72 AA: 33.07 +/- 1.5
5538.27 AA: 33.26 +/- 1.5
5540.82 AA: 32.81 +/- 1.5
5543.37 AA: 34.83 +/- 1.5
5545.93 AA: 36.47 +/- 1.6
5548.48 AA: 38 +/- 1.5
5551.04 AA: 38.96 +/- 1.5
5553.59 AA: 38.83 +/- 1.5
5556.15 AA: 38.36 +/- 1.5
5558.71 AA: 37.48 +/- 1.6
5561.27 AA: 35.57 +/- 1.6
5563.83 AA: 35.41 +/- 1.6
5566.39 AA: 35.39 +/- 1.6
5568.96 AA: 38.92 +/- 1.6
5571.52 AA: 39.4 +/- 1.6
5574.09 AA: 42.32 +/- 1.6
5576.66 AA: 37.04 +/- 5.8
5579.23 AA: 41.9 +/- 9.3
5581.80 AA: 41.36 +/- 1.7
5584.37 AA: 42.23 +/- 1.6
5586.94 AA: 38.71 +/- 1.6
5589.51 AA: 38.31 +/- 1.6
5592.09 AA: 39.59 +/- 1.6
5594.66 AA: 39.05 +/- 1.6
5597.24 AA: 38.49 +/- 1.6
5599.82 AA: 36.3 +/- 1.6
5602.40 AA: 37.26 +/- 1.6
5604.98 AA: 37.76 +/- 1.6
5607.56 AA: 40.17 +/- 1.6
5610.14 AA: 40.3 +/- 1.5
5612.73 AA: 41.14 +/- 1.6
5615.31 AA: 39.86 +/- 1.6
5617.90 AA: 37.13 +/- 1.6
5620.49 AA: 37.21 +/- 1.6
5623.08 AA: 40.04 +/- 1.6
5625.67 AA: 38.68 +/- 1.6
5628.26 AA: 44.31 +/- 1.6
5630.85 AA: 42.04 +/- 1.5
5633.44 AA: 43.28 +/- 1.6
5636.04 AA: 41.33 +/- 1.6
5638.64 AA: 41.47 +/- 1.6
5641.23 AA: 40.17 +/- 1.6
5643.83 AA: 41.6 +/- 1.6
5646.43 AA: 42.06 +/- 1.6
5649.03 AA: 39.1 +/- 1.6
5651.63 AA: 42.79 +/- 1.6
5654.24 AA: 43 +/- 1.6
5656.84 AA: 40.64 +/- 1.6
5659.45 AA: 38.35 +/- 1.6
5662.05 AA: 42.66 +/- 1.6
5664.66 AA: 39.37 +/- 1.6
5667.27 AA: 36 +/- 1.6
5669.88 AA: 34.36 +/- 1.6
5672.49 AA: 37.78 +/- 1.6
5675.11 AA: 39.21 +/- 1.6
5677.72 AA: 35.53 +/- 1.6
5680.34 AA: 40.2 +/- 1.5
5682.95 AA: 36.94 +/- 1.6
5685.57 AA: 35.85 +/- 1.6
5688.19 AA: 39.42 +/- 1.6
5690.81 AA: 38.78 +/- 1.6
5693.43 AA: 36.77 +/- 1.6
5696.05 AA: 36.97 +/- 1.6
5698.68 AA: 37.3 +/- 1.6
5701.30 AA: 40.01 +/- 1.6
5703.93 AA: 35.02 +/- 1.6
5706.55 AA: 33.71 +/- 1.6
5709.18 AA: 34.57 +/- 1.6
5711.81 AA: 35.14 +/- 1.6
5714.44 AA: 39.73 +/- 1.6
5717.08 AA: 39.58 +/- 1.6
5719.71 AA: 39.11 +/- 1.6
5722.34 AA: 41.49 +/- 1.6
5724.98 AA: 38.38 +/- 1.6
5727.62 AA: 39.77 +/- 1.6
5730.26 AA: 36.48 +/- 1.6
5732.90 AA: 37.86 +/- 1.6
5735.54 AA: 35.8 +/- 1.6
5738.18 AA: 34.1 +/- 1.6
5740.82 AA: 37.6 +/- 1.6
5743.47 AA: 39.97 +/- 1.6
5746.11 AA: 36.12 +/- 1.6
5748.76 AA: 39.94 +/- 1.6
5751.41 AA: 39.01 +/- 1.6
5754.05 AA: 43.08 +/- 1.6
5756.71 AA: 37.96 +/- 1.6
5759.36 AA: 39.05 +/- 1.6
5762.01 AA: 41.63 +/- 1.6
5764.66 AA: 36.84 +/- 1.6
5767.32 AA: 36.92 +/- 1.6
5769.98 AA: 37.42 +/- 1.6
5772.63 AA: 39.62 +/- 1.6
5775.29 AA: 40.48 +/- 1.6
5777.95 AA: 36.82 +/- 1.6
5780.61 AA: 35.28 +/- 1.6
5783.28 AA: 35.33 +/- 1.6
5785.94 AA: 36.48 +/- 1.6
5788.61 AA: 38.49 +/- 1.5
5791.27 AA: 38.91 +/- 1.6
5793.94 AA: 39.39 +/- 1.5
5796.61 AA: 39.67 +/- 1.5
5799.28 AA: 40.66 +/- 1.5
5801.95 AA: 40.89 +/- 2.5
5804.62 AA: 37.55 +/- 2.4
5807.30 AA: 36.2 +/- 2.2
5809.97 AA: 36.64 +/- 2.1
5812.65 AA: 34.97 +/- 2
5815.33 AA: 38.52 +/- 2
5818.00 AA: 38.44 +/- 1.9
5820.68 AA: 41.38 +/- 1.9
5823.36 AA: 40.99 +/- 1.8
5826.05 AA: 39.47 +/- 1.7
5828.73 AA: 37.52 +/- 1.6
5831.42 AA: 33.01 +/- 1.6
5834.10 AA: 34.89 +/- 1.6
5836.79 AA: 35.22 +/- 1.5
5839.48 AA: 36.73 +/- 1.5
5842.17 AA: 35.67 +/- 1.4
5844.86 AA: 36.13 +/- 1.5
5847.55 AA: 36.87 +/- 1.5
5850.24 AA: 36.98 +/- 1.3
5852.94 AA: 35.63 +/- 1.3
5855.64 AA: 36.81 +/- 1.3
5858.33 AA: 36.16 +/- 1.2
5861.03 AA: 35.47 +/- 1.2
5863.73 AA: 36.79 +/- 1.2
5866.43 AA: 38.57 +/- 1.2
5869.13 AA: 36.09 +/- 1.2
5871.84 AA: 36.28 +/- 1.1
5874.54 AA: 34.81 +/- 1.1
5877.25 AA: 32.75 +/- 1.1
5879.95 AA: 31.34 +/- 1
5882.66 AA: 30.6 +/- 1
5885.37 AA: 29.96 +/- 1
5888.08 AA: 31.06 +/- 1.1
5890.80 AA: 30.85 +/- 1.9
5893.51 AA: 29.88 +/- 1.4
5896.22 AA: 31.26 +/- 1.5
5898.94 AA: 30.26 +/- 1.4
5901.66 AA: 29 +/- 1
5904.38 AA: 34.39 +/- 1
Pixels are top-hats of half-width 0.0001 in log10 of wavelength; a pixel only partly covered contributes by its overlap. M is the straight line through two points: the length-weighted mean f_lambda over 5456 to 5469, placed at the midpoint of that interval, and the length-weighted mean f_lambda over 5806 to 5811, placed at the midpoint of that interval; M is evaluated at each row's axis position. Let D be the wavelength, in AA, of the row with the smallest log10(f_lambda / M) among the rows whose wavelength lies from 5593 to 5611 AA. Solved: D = 5599.82 AA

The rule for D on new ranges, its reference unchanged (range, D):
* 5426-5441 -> 5432.18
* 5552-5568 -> 5563.83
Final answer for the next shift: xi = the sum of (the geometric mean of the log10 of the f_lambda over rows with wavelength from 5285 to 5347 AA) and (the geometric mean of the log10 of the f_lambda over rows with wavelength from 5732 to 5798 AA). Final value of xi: 3.14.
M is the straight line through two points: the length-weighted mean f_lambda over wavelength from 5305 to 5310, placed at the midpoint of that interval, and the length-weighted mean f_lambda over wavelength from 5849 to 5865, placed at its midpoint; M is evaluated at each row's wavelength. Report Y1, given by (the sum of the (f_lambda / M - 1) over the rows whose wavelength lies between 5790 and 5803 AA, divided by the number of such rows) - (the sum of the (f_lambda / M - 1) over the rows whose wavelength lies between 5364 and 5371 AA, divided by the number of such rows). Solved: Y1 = 0.03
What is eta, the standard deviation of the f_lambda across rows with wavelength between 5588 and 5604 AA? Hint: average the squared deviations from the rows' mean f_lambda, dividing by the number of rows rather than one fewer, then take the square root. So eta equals 1.1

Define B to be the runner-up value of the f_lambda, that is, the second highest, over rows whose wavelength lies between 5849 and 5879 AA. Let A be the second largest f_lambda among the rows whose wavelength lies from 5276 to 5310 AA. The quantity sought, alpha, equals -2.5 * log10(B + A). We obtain -4.69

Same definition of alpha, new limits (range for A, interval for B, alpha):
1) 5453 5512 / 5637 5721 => -4.84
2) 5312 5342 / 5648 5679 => -4.75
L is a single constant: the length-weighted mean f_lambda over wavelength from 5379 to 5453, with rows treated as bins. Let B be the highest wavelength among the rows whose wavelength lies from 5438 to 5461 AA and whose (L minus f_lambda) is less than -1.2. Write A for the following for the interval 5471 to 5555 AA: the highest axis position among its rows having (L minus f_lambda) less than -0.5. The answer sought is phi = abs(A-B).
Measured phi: 93.8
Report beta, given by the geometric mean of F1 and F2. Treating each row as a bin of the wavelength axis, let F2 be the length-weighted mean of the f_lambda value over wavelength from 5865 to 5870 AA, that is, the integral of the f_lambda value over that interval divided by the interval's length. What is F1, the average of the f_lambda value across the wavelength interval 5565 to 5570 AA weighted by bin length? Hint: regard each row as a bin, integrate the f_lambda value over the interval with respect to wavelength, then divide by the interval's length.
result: 37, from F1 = 37.0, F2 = 37.5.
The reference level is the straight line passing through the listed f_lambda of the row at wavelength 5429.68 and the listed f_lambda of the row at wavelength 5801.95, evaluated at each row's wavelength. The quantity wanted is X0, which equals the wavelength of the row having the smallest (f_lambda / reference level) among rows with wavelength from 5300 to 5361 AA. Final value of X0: 5313.42 AA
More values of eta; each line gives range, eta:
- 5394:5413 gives 1.1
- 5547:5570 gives 1.5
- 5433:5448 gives 2.1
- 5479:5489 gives 2.7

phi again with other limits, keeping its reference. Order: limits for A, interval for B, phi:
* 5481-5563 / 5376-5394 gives 176.2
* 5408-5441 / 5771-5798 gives 356.9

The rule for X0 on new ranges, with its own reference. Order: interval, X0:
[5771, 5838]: 5831.42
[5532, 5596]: 5540.82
